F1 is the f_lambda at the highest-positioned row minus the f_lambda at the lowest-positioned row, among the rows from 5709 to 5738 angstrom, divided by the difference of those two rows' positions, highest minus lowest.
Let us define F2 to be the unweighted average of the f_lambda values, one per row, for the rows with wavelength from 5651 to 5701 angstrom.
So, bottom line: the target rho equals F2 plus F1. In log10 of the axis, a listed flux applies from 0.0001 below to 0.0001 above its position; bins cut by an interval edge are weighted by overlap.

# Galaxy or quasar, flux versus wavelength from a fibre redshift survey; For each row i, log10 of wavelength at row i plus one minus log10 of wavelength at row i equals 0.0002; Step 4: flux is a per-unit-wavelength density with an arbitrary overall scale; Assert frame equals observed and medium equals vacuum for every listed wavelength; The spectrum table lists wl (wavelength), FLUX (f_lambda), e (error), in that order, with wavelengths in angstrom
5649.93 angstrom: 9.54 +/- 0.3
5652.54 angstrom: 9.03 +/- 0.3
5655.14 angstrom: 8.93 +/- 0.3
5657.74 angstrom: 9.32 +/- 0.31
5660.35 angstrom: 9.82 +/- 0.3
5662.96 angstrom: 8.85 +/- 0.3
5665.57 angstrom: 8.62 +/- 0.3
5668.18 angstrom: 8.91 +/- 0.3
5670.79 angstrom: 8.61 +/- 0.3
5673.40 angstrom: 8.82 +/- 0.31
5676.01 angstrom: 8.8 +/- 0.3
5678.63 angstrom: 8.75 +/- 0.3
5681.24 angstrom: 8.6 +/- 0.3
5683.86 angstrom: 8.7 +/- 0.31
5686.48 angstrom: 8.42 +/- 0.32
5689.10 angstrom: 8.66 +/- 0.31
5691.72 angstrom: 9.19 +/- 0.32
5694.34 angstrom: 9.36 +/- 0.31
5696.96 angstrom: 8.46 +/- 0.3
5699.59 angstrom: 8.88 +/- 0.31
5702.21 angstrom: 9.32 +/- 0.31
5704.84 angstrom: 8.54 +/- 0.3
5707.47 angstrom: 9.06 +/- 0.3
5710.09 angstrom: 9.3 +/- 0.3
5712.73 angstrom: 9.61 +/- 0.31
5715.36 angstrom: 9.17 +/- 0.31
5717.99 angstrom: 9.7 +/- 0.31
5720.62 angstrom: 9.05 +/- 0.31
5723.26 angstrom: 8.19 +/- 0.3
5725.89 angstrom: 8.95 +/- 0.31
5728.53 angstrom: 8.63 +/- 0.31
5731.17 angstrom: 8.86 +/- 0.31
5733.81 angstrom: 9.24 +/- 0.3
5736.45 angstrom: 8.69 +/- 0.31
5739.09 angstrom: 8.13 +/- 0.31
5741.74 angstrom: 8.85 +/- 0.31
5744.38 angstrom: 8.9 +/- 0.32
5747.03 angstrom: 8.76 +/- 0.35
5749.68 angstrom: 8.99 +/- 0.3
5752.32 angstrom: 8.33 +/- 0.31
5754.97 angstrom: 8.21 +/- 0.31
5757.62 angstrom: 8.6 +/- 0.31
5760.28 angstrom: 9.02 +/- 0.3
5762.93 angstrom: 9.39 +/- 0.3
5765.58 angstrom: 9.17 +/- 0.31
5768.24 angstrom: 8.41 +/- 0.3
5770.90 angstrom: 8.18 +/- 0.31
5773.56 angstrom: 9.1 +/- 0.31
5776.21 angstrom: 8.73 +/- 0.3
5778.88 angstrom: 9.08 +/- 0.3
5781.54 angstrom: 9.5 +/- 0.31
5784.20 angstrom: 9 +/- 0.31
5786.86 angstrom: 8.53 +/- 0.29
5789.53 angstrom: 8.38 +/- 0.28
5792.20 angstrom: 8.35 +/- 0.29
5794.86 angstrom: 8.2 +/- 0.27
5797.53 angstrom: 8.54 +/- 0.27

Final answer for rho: 8.86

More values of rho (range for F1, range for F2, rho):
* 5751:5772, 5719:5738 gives 8.79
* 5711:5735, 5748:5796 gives 8.71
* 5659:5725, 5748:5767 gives 8.79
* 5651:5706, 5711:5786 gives 8.86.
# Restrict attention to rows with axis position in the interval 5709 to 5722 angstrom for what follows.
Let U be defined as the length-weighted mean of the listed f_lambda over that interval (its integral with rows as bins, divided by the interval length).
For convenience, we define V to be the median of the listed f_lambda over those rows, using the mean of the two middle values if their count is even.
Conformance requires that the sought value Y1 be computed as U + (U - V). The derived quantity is 9.41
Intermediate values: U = 9.4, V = 9.3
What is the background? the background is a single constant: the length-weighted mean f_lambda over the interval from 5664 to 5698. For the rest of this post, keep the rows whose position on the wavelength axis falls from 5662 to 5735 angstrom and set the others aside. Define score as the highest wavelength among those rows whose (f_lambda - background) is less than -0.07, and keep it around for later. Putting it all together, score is 5728.53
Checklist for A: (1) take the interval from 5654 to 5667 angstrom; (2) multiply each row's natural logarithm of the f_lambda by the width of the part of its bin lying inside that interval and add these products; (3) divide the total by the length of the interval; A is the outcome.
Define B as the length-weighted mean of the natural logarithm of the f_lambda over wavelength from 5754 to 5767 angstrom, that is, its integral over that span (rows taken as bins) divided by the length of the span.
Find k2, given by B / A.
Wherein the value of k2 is 0.99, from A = 2.21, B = 2.18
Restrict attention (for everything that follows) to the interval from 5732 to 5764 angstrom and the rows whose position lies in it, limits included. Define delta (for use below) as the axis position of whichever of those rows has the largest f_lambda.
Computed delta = 5762.93 angstrom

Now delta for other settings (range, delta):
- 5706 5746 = 5717.99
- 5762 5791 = 5781.54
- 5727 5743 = 5733.81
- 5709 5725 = 5717.99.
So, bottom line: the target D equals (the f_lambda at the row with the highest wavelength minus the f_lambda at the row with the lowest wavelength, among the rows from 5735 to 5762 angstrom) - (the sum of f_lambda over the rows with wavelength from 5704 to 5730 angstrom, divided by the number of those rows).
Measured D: -8.7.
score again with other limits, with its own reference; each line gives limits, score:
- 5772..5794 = 5792.20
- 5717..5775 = 5770.90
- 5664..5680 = 5670.79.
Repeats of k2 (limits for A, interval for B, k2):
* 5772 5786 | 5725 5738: 0.99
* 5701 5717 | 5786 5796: 0.96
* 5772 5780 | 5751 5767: 0.99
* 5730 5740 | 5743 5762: 1.00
